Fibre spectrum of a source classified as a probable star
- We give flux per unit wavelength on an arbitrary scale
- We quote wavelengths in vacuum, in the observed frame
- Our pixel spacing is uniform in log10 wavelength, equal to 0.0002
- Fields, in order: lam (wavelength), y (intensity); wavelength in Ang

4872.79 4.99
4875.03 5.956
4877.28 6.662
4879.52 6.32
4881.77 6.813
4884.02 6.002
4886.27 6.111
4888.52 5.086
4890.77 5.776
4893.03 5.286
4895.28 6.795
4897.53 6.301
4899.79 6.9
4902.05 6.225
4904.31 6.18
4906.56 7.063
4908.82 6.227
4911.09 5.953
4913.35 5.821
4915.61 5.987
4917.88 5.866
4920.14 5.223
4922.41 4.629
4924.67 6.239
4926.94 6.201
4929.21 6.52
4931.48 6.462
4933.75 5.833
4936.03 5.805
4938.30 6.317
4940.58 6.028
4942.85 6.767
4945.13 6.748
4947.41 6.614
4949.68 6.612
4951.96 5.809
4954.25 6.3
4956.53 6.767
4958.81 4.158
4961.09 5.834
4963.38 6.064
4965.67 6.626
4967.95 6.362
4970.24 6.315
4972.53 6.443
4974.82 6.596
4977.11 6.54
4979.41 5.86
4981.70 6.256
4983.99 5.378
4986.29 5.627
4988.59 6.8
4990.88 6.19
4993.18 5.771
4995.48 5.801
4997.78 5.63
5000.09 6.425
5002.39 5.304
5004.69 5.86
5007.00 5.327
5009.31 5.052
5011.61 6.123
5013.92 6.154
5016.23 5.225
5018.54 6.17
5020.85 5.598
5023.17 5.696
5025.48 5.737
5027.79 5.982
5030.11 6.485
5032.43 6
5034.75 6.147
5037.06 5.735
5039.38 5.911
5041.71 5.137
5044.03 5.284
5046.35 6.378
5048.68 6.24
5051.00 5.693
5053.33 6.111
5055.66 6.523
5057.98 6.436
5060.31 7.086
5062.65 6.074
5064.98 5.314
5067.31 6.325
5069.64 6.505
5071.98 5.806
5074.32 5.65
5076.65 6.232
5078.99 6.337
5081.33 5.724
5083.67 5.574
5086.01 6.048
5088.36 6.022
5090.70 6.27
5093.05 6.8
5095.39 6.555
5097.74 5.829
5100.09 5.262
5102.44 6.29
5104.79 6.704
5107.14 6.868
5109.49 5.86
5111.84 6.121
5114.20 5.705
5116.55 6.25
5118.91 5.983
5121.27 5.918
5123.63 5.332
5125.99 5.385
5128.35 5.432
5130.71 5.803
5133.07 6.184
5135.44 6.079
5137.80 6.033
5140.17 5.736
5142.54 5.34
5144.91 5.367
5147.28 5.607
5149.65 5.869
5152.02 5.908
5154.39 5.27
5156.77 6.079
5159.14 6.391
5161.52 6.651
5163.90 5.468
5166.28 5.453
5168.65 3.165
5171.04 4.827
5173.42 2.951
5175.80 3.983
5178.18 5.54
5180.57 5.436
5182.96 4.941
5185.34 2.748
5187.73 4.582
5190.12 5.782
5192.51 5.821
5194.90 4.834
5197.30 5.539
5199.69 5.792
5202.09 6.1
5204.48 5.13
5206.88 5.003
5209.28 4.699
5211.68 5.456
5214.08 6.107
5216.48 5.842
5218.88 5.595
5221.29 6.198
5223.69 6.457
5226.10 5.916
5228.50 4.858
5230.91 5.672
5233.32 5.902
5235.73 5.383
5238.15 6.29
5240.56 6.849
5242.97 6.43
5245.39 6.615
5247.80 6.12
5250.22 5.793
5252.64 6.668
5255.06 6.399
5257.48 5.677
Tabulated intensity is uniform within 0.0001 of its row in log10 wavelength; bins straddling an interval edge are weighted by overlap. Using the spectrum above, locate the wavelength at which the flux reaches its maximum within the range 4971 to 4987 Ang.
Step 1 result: 4974.82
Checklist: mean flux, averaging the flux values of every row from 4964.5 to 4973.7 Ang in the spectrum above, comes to 6.44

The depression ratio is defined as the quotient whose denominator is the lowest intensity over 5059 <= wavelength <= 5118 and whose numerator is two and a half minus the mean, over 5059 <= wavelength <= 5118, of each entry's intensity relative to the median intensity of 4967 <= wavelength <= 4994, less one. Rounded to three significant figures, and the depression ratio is 0.480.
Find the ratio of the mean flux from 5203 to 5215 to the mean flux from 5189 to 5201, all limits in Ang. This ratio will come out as 0.95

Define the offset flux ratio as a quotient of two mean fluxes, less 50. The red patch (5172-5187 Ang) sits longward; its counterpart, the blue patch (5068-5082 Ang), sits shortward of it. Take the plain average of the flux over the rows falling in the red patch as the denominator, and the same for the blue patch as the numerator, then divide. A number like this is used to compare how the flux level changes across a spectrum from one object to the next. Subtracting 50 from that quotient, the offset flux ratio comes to -48.6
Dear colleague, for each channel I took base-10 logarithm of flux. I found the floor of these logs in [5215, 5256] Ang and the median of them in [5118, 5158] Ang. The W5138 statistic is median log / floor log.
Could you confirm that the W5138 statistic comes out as 1.11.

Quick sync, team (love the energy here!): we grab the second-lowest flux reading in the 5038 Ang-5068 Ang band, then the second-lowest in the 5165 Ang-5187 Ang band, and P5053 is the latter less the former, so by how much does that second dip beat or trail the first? -2.3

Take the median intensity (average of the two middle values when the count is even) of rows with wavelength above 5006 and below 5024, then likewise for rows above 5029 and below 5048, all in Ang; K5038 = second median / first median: 1.05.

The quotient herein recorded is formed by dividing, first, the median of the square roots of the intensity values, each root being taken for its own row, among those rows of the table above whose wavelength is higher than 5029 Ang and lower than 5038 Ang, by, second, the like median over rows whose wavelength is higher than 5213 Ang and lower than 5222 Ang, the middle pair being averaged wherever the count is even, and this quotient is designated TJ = 1.01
